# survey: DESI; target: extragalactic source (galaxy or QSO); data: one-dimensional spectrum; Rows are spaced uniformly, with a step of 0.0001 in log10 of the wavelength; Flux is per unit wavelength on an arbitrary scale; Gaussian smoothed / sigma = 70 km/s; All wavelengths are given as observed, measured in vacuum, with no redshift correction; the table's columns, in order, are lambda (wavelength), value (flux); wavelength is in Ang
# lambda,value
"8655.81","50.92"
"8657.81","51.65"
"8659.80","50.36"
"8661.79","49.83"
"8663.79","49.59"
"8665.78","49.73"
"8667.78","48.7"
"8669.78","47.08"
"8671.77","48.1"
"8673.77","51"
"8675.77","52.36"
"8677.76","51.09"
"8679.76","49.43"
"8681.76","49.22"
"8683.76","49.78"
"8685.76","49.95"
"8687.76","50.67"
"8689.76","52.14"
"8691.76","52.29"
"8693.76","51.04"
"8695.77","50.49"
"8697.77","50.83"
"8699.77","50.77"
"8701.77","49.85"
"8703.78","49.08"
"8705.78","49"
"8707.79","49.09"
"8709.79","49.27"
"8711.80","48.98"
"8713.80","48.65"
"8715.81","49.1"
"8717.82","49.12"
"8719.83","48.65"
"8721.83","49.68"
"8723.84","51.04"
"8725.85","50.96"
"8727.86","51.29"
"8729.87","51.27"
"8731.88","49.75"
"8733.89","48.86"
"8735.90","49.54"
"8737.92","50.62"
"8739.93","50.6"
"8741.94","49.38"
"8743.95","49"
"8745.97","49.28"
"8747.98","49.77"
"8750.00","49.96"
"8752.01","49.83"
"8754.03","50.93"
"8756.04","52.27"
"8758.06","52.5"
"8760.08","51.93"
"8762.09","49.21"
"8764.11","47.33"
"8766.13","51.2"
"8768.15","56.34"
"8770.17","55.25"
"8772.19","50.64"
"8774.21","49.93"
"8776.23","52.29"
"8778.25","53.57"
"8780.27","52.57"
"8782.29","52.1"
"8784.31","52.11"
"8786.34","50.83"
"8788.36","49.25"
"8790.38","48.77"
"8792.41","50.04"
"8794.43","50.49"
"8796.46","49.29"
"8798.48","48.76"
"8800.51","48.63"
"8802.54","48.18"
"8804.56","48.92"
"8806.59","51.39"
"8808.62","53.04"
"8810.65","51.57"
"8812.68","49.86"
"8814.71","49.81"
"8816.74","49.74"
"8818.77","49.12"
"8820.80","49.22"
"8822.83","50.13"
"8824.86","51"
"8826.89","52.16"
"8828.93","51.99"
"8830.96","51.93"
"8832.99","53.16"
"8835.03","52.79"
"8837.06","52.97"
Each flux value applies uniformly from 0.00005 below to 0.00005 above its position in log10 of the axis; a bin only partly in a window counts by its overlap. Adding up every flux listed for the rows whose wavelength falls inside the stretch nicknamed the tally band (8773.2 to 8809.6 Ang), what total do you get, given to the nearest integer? 910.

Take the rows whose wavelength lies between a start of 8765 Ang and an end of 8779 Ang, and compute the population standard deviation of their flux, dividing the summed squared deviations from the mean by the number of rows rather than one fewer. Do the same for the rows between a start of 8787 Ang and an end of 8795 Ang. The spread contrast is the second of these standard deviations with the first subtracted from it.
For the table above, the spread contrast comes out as -1.6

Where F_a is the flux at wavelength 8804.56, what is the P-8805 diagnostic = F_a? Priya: 48.92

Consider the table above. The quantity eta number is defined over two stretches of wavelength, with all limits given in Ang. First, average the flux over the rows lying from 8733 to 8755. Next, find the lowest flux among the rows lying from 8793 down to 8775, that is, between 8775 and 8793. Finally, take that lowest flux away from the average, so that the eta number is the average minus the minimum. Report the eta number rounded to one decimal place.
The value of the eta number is 1.0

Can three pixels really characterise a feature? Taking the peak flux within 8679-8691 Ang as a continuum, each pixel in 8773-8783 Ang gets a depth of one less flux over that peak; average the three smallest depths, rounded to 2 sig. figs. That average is -0.013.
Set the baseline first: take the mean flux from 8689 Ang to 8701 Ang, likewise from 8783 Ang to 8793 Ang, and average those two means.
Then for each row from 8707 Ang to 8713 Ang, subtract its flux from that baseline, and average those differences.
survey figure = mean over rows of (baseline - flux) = 1.6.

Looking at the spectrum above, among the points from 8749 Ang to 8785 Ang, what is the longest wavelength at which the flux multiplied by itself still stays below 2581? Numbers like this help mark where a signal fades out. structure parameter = 8774.21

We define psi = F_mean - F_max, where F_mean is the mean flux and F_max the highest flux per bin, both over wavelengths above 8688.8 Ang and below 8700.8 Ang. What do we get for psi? -1.0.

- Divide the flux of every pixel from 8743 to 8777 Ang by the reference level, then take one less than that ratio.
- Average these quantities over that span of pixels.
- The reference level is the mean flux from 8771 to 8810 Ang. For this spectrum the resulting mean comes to 0.009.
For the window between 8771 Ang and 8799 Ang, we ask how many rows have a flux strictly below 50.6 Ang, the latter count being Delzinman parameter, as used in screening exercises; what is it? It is 7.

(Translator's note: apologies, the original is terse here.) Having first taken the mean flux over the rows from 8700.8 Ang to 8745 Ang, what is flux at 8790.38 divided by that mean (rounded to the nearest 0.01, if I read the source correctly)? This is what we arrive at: 0.98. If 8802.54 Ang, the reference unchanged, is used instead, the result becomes 0.97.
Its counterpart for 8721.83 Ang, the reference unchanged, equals 1.00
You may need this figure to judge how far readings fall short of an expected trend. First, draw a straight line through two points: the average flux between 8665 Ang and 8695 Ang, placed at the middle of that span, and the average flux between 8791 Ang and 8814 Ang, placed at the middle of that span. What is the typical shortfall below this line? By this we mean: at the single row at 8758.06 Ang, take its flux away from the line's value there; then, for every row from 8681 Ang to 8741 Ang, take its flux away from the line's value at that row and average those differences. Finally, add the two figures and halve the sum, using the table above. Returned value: -1.2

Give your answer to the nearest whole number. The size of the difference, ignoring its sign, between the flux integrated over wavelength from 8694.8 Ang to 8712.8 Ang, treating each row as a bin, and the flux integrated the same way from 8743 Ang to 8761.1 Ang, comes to 21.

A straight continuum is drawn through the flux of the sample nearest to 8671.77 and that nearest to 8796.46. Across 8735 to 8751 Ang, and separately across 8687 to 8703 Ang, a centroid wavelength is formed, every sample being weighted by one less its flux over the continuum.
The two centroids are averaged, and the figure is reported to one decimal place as 8717.9 Ang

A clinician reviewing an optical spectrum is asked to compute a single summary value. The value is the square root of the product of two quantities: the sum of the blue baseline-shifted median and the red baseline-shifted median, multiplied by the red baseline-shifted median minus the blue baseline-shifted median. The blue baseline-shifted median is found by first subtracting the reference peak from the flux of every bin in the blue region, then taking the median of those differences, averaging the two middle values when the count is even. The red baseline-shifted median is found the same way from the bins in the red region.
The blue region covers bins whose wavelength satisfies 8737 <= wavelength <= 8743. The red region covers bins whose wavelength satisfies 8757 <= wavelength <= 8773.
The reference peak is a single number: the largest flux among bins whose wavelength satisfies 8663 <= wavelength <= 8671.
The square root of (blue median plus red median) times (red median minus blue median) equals 1.6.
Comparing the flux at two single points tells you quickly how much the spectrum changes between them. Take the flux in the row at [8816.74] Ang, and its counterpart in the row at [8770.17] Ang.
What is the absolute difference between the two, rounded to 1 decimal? 5.5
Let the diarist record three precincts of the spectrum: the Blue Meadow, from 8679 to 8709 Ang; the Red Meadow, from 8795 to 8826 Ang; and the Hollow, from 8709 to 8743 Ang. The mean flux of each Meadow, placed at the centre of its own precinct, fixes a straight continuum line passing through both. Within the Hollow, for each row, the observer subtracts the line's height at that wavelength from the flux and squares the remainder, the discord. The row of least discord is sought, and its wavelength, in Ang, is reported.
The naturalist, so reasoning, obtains 8731.88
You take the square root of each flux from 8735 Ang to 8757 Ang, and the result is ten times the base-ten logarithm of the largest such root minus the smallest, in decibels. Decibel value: -6.4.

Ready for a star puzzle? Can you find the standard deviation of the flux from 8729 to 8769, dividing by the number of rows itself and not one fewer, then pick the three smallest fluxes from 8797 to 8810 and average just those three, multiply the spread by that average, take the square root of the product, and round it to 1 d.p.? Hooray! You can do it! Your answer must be 9.4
